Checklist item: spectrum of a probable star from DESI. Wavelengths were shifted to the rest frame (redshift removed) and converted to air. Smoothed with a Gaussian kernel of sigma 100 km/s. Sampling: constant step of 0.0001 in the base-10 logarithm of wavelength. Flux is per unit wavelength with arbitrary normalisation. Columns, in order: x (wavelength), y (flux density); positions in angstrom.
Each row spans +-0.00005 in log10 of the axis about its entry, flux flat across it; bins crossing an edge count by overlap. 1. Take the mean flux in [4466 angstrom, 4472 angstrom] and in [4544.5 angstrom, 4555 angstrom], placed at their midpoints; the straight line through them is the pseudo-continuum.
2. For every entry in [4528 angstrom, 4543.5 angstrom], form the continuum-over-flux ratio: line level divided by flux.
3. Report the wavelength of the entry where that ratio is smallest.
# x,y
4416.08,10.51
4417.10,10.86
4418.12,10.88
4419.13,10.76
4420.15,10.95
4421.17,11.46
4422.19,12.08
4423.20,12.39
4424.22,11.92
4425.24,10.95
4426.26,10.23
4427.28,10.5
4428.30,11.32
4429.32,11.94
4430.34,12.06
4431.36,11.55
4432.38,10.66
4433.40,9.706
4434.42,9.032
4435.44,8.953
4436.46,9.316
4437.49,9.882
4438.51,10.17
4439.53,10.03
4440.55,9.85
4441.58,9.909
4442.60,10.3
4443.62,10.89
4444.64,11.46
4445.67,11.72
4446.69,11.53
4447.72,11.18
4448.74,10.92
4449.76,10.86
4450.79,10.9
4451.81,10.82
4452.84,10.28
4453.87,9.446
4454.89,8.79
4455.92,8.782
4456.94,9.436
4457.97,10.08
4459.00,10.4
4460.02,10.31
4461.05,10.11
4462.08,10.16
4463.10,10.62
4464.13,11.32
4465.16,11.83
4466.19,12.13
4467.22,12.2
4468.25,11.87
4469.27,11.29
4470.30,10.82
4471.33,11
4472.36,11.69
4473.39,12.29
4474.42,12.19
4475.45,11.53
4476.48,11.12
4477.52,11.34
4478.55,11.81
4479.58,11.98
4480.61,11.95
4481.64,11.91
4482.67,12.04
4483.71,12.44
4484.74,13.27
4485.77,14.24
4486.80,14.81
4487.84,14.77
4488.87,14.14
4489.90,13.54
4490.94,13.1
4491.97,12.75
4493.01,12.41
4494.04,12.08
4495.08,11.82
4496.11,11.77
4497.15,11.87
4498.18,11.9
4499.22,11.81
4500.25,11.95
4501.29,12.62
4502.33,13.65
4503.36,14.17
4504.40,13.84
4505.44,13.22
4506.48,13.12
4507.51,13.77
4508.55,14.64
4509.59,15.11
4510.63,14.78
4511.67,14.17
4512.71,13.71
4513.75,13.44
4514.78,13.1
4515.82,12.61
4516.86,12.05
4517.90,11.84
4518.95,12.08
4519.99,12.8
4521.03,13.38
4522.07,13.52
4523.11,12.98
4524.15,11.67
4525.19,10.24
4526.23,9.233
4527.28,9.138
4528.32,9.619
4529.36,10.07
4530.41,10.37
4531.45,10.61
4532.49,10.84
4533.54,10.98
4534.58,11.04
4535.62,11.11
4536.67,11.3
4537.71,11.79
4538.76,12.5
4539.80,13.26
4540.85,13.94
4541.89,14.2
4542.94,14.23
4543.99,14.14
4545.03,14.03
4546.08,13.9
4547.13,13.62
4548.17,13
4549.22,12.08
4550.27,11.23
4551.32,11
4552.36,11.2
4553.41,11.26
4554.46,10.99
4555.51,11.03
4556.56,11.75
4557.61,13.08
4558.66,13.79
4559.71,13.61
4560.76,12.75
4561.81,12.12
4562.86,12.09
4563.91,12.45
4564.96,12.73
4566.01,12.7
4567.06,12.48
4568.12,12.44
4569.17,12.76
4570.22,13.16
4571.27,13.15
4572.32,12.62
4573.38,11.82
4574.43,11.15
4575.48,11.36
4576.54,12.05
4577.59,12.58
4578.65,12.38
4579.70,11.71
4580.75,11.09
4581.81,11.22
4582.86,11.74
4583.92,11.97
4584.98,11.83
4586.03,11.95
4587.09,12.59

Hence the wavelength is 4542.94 angstrom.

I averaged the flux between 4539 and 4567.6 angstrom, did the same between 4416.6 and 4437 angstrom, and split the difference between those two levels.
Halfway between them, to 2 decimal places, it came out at 11.78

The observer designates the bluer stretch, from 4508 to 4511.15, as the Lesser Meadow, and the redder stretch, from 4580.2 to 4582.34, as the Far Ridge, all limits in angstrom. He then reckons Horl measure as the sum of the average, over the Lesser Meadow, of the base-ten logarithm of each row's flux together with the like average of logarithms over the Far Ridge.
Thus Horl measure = 2.22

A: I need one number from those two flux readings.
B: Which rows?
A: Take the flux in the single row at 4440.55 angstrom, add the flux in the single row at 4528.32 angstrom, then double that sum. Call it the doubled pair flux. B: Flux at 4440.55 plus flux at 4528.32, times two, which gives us 38.9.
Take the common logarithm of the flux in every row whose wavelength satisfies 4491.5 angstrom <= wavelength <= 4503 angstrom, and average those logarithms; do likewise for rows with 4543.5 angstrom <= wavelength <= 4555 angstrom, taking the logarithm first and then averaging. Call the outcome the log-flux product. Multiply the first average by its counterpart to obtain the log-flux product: 1.19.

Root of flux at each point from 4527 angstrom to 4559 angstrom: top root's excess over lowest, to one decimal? 0.7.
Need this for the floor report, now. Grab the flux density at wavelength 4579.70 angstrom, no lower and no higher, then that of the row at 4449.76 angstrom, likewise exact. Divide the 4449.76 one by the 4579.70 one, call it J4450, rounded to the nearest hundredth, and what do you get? 0.93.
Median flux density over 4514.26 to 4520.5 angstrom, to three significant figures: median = 12.3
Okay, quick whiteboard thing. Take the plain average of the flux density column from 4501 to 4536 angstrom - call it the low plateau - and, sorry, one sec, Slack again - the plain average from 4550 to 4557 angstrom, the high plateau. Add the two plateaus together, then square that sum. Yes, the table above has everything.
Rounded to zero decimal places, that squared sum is 554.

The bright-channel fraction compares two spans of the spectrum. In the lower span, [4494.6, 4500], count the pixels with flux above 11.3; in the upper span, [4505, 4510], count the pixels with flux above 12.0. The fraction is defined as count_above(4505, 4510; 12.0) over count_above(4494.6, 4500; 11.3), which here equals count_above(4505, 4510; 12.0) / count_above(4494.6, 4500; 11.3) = 1.0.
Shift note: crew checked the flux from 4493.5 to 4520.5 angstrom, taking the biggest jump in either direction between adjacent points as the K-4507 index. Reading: 1.0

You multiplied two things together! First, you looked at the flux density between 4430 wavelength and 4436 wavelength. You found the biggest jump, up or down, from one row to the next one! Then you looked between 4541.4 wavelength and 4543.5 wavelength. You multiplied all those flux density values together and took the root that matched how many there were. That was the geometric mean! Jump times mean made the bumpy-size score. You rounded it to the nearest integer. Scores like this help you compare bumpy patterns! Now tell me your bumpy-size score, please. 14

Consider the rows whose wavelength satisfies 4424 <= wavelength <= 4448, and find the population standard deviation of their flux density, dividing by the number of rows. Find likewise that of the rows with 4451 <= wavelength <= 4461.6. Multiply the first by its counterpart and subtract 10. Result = -9.4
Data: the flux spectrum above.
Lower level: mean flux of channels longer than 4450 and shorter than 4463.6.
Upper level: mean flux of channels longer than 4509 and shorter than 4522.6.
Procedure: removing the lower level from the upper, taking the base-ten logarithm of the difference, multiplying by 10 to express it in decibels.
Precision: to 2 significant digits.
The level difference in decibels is 5.1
